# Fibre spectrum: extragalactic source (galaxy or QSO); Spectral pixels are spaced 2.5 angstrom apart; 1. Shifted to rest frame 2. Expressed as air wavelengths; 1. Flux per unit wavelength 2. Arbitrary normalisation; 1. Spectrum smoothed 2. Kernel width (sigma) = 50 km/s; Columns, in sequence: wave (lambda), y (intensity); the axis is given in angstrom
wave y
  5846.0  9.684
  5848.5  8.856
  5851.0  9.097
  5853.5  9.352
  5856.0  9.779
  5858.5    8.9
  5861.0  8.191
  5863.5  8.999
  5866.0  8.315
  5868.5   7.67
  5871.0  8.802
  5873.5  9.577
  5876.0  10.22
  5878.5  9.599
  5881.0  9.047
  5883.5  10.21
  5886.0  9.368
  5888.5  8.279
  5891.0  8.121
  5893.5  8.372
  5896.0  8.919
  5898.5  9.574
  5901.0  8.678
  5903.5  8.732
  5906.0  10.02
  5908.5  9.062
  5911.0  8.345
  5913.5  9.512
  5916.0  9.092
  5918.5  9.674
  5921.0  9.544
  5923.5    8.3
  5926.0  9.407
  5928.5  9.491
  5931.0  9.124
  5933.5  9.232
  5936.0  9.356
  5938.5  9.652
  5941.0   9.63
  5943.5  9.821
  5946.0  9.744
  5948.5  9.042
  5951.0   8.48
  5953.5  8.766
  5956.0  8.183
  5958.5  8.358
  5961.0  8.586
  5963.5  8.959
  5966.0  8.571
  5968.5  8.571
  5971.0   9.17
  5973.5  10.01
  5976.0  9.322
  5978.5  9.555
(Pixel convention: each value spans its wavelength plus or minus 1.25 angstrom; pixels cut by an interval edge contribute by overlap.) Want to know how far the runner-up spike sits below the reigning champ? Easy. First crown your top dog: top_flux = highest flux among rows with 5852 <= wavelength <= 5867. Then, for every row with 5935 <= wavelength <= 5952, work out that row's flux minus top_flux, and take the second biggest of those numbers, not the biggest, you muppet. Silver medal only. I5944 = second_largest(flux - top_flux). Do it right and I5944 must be 0.0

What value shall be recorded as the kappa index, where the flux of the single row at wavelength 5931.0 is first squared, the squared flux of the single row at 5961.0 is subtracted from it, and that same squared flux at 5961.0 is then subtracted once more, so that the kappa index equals -64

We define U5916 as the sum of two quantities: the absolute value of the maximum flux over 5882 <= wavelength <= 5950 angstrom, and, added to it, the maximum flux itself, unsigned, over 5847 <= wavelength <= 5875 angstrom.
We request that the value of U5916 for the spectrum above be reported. 20.0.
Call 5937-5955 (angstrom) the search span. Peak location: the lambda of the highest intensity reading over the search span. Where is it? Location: 5943.5 angstrom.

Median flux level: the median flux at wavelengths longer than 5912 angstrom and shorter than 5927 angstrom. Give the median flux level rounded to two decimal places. 9.46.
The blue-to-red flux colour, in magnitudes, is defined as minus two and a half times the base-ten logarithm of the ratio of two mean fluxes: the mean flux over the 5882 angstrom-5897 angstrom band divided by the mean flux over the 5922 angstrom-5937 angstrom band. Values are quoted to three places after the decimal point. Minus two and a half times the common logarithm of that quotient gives 0.033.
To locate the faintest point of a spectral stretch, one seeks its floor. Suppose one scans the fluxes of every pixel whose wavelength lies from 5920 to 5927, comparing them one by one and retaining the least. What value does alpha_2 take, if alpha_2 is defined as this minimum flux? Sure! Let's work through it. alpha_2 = 8.3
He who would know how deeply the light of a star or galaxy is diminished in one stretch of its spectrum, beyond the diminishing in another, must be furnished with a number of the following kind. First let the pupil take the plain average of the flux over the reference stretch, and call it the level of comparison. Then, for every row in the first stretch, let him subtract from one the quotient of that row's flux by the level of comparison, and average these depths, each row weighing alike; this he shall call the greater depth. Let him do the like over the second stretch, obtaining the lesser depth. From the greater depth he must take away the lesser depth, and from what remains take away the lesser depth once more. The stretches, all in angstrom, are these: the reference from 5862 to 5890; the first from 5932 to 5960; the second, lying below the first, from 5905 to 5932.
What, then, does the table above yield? 0.03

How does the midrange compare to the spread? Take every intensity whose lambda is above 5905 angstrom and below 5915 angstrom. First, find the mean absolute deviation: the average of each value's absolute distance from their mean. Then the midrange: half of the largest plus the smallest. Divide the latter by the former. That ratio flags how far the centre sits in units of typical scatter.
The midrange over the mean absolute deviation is 17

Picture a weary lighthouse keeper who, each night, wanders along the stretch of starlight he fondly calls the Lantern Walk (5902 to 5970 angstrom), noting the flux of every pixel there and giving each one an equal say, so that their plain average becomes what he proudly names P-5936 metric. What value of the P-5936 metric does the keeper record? 9.08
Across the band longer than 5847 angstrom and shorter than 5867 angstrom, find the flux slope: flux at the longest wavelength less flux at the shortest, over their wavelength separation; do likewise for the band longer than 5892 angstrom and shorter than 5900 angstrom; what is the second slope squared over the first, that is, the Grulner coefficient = -1.87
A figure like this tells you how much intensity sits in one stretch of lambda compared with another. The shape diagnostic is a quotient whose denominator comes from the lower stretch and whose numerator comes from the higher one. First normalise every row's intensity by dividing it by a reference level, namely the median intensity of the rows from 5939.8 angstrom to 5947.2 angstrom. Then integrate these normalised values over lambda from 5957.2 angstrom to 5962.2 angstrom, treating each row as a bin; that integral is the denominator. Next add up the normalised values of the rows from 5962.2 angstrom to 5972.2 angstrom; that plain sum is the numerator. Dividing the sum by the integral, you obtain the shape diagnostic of 0.833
